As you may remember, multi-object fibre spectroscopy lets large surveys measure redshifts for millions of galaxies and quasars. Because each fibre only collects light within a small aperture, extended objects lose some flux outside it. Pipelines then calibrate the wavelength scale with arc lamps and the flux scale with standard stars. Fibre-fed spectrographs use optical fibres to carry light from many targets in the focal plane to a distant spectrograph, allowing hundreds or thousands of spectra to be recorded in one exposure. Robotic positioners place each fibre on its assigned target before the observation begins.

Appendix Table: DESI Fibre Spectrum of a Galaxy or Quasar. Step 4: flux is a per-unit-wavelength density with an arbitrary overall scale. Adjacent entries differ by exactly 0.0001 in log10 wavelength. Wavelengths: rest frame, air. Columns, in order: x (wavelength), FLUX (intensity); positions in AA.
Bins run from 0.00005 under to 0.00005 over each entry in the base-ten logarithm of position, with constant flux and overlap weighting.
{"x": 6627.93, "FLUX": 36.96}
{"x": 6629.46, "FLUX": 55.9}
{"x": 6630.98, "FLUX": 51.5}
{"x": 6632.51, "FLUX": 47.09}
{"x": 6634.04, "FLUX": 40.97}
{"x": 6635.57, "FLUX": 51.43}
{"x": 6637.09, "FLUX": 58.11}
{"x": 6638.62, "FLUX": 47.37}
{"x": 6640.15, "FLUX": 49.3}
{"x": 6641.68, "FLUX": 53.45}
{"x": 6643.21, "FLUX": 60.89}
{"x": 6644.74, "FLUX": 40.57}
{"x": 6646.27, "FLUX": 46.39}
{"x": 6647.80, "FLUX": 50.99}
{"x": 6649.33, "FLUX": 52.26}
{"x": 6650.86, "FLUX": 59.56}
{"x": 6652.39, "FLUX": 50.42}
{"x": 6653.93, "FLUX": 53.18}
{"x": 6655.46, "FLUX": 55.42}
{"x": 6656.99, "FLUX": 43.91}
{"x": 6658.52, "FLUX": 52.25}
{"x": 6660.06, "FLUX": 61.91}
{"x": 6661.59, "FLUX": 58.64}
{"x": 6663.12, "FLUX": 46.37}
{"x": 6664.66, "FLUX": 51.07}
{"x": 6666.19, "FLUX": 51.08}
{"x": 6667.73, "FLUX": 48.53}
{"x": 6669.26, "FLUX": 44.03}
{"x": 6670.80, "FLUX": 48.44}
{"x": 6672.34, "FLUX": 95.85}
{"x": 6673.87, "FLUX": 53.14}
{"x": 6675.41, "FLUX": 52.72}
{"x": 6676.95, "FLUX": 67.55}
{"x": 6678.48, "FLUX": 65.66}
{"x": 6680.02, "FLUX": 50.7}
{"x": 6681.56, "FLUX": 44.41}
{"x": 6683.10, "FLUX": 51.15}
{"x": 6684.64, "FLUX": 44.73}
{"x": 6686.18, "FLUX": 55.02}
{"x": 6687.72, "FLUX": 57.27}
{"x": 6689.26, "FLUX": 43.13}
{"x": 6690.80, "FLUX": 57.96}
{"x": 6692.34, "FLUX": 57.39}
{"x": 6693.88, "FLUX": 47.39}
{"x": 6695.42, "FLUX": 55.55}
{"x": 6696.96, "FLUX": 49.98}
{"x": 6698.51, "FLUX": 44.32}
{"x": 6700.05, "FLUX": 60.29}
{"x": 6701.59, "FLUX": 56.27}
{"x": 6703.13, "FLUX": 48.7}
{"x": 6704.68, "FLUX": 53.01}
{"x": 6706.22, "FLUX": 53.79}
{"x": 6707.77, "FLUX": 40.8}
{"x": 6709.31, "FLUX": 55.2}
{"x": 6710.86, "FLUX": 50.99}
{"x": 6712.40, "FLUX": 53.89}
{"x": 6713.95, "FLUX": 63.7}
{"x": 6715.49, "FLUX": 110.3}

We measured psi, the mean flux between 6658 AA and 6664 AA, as 54.8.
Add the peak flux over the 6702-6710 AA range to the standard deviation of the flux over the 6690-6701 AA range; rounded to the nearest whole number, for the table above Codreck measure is 61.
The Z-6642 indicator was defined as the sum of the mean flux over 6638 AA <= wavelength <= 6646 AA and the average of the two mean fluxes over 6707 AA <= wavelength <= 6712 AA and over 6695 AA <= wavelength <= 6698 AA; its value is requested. 101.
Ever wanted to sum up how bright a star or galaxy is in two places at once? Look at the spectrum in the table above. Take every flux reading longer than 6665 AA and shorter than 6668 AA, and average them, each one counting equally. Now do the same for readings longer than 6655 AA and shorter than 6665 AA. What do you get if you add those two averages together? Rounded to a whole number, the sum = 103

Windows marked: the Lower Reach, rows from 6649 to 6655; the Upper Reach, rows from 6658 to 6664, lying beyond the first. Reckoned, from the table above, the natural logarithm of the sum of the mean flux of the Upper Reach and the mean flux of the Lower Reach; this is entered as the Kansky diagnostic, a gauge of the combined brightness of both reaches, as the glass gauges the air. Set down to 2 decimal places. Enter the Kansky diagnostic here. 4.69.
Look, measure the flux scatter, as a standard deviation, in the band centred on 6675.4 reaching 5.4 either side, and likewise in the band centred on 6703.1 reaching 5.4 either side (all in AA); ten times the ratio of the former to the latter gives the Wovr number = 24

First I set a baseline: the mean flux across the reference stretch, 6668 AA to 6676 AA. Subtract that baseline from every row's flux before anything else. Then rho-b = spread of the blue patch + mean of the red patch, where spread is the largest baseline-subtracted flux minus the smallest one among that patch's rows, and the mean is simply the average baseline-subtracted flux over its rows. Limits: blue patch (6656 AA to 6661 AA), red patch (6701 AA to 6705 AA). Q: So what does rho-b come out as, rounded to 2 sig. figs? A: 12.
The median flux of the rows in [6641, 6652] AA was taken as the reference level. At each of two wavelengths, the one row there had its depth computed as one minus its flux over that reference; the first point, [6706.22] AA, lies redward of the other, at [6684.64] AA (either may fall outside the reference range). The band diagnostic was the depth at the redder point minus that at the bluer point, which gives -0.17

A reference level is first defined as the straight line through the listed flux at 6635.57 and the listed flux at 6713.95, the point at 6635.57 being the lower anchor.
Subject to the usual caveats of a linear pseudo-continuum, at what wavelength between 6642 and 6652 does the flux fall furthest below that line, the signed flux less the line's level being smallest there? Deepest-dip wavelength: 6644.74 AA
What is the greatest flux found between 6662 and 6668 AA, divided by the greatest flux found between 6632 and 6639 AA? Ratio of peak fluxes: 0.88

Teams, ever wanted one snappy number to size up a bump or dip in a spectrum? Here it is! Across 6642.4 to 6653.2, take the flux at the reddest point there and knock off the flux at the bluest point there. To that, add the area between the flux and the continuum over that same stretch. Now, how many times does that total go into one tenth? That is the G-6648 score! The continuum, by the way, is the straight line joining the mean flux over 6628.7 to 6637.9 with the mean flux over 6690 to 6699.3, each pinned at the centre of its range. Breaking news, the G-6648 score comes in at -0.018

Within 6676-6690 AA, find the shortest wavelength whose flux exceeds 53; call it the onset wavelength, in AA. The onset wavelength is 6676.95 AA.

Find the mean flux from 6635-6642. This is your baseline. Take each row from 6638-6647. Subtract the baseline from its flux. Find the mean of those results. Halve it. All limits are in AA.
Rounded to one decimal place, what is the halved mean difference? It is -1.1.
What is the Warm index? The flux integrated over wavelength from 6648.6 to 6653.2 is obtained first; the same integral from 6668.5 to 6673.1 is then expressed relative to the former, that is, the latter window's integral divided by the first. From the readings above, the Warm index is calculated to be 1.16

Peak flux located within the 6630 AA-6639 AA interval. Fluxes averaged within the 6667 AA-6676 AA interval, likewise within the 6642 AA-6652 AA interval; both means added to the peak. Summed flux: 167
